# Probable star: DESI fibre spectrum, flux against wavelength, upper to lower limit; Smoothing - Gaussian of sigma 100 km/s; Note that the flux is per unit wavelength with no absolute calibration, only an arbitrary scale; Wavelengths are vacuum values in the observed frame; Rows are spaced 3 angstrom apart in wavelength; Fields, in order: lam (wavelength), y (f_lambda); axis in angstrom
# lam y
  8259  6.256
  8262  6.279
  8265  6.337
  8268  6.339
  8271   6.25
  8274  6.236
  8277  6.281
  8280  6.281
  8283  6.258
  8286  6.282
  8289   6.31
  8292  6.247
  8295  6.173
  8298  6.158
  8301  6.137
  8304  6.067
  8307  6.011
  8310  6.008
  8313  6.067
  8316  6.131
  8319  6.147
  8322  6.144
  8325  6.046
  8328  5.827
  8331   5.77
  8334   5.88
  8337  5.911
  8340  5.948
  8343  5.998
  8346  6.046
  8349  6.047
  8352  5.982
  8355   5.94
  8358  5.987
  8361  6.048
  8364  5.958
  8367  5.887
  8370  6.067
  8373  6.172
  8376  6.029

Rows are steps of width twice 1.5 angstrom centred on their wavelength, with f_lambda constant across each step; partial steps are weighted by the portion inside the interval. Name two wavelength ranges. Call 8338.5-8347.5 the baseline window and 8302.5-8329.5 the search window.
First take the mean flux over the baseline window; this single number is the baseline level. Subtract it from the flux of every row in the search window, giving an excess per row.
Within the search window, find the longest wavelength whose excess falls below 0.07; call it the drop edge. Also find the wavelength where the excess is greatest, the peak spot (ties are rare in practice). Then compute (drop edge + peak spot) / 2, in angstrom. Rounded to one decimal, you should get 8323.5 angstrom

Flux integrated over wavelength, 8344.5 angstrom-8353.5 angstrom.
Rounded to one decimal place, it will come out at 54.2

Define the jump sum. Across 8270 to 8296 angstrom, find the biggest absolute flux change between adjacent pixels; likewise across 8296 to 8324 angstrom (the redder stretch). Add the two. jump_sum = 0.14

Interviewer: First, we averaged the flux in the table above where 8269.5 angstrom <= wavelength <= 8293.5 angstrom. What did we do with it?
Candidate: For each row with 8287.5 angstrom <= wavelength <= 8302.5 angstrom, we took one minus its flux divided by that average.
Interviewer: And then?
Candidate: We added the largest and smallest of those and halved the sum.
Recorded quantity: 0.01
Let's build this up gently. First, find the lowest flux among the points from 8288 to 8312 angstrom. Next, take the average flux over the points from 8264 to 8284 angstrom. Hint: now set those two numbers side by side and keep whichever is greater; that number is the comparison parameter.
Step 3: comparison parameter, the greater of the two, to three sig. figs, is 6.28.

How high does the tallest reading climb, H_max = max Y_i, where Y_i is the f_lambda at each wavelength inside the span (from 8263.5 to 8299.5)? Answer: 6.339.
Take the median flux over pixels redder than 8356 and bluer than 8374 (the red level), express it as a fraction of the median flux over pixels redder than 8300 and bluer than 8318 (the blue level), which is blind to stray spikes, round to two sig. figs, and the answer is 0.99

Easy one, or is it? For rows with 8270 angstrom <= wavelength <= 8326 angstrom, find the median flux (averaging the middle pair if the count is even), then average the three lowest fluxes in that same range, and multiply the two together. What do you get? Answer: 37.1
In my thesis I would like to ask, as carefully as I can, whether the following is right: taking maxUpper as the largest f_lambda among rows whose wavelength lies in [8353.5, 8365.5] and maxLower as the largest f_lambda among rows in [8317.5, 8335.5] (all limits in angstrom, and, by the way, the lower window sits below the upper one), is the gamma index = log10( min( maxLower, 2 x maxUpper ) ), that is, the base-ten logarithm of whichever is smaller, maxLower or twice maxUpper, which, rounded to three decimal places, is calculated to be 0.789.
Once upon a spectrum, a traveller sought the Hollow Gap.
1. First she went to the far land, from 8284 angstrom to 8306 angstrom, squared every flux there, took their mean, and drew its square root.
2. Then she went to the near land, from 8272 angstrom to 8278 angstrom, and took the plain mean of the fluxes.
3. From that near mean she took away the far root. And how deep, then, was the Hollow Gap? 0.06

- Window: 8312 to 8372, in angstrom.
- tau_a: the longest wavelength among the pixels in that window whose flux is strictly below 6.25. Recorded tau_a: 8370 angstrom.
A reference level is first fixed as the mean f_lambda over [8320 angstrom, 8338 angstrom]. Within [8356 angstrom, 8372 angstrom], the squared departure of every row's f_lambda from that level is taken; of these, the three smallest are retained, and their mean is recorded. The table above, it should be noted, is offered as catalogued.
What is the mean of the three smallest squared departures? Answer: 0.002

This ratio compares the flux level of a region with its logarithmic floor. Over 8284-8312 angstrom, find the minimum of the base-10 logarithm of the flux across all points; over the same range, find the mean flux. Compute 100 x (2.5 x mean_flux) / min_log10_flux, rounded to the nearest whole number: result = 1976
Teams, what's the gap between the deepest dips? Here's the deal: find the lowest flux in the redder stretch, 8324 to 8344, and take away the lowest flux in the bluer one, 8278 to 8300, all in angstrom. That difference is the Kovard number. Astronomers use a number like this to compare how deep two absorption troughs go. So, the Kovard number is -0.39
